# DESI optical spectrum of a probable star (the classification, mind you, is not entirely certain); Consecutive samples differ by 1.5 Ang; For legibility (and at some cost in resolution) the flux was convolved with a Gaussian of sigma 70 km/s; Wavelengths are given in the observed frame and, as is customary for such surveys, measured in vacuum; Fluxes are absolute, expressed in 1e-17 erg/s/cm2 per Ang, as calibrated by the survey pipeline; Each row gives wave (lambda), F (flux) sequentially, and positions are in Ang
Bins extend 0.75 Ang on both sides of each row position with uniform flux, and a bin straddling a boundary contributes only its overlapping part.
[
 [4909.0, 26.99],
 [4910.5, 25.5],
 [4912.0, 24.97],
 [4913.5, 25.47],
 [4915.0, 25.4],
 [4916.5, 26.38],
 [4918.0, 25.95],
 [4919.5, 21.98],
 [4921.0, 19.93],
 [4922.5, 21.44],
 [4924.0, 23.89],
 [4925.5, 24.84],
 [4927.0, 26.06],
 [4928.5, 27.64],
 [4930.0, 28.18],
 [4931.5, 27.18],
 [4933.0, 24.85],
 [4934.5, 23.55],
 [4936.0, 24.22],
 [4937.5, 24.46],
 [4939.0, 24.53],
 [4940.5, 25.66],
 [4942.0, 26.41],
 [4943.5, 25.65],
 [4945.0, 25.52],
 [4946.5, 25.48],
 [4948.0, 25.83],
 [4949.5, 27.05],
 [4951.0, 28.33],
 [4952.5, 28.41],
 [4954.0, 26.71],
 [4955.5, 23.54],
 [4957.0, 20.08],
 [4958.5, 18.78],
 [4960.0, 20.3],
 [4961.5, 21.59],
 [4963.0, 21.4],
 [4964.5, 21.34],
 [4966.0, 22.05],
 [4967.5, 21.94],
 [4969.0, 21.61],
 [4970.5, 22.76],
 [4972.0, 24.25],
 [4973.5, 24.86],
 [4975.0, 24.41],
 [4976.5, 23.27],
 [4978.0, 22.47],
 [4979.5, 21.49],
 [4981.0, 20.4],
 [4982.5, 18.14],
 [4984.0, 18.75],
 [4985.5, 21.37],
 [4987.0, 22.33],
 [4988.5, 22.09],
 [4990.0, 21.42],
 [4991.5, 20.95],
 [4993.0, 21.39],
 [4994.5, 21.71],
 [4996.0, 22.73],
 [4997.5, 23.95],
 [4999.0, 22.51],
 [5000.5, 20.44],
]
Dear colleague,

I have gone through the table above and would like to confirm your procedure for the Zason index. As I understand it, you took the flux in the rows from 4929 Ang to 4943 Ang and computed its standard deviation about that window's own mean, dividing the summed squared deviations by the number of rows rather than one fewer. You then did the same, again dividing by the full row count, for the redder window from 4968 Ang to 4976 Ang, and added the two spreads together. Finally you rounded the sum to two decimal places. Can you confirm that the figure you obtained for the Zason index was 2.65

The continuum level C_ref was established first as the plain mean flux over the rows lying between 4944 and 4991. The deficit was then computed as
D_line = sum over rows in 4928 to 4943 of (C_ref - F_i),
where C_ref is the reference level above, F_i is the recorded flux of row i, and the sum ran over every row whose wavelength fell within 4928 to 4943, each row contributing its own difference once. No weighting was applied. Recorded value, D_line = -28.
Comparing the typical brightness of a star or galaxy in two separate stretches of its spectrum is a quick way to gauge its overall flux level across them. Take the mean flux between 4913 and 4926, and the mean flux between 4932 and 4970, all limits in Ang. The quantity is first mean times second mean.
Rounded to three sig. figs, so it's 573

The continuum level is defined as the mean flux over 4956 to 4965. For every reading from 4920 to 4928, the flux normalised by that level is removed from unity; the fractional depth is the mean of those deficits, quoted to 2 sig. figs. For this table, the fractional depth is -0.13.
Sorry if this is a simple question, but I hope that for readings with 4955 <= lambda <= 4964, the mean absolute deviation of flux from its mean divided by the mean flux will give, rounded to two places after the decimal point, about 0.06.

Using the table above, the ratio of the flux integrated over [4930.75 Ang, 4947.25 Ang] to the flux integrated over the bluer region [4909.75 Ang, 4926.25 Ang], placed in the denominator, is 1.04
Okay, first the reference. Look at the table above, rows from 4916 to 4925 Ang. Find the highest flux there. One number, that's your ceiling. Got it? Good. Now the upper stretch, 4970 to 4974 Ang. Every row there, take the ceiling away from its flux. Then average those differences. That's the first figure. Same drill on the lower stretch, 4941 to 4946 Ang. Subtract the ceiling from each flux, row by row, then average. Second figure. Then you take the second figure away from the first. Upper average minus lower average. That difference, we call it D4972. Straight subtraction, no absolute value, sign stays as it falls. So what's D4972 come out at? -2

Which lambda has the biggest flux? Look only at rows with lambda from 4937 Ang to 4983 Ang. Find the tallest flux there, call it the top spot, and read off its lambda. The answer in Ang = 4952.5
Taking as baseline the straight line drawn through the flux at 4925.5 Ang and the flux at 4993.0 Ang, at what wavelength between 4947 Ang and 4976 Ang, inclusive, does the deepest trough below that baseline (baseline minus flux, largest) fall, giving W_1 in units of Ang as 4958.5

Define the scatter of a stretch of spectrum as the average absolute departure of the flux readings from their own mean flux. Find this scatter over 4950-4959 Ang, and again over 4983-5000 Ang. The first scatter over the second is 4.0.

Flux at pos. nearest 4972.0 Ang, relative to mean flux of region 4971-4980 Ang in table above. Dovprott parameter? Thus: 1.03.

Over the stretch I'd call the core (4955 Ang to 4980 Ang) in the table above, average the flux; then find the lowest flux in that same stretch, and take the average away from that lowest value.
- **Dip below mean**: -3.3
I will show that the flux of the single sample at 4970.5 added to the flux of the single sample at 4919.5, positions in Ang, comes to 44.7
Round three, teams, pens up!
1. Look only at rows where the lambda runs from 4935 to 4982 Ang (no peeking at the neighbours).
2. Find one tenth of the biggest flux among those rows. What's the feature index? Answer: 2.84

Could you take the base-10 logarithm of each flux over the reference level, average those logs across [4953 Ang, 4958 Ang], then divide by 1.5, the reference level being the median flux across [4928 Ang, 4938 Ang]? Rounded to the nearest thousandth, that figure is -0.019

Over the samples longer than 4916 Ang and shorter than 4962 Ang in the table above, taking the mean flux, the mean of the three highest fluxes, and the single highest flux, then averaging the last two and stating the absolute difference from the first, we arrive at 3.7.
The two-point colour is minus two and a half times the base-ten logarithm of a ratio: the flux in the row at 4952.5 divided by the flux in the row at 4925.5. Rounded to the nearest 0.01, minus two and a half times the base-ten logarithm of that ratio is -0.15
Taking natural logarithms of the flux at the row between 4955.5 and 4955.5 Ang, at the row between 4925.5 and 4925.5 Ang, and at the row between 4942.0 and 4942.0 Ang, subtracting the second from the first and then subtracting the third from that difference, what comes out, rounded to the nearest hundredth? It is -3.33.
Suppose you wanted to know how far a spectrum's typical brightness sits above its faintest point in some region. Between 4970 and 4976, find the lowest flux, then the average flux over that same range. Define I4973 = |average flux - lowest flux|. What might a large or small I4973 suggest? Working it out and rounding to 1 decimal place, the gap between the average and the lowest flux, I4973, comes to 1.3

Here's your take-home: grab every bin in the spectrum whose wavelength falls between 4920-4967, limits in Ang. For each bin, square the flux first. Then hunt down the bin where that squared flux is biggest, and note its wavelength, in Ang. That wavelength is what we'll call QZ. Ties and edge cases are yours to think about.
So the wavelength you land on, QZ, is 4952.5 Ang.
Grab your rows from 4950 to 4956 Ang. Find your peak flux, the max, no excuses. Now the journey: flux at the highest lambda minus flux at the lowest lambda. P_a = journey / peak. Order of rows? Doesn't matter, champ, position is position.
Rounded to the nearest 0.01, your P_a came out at -0.17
